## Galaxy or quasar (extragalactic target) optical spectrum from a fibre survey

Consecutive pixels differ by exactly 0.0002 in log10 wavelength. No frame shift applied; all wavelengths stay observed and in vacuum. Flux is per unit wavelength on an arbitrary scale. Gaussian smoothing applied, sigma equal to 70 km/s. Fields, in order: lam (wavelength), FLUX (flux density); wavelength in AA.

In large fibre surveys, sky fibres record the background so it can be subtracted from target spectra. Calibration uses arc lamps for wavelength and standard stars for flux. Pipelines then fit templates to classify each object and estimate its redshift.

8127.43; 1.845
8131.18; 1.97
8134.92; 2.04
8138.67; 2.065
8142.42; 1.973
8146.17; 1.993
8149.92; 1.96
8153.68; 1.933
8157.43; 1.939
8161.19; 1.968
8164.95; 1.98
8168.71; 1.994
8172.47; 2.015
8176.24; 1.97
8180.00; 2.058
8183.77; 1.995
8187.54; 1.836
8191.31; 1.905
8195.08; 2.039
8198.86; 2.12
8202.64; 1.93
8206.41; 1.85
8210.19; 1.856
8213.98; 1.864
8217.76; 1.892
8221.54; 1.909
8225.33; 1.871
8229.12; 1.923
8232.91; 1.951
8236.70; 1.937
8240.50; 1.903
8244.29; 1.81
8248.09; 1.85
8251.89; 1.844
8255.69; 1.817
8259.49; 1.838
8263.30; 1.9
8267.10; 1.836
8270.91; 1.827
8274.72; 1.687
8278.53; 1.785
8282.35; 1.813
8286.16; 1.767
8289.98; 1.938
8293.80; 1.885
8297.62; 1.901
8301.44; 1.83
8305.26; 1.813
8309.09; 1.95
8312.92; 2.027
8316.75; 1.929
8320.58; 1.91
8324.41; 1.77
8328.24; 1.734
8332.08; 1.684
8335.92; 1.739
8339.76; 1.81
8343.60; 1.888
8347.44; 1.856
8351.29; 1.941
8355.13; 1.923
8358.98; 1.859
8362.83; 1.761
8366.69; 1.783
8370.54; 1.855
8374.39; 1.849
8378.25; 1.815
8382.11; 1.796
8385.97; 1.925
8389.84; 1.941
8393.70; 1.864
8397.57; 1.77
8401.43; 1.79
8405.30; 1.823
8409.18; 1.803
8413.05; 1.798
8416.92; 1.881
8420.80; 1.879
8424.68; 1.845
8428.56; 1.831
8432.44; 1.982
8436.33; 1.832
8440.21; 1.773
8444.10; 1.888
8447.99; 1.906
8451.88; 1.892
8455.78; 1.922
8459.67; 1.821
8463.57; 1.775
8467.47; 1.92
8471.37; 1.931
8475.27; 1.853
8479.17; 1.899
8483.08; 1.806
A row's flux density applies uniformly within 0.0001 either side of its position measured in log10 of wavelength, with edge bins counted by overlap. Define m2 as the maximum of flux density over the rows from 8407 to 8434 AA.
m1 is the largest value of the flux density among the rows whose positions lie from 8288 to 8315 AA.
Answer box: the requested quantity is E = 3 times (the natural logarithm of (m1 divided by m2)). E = 0.07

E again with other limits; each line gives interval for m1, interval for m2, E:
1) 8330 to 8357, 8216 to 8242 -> -0.02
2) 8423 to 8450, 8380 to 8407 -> 0.06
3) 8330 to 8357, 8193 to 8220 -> -0.26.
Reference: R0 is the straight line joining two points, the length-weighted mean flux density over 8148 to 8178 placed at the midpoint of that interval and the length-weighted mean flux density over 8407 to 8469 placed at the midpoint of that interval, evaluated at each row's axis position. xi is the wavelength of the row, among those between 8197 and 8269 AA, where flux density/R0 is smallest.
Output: 8244.29 AA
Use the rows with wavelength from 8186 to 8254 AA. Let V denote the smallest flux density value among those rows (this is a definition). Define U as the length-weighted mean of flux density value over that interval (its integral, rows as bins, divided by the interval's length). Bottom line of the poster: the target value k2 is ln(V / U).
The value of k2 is -0.051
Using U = 1.91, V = 1.81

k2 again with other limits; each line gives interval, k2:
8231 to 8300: -0.092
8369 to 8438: -0.044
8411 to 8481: -0.052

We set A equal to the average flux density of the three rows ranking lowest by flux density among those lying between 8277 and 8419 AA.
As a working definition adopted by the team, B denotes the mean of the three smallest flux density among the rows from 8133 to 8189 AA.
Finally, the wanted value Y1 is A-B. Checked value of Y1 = -0.18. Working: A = 1.72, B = 1.90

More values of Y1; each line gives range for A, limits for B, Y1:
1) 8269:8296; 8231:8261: -0.08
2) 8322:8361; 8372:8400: -0.07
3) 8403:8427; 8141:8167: -0.14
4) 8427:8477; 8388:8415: 0.00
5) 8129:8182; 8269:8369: 0.24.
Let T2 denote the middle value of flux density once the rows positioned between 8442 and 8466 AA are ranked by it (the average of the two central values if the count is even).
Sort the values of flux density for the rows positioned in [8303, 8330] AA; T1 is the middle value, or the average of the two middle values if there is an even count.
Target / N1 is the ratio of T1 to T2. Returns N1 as 1.01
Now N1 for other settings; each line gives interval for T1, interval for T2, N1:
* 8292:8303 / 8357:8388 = 1.03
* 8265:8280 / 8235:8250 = 0.96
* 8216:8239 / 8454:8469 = 1.02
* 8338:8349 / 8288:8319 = 0.97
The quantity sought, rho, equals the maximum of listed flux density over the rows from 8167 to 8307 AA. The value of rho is 2.12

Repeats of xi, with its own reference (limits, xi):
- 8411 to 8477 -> 8440.21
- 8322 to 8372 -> 8332.08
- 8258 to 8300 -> 8274.72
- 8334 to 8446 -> 8335.92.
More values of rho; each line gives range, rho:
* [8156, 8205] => 2.12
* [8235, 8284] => 1.937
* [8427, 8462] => 1.982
